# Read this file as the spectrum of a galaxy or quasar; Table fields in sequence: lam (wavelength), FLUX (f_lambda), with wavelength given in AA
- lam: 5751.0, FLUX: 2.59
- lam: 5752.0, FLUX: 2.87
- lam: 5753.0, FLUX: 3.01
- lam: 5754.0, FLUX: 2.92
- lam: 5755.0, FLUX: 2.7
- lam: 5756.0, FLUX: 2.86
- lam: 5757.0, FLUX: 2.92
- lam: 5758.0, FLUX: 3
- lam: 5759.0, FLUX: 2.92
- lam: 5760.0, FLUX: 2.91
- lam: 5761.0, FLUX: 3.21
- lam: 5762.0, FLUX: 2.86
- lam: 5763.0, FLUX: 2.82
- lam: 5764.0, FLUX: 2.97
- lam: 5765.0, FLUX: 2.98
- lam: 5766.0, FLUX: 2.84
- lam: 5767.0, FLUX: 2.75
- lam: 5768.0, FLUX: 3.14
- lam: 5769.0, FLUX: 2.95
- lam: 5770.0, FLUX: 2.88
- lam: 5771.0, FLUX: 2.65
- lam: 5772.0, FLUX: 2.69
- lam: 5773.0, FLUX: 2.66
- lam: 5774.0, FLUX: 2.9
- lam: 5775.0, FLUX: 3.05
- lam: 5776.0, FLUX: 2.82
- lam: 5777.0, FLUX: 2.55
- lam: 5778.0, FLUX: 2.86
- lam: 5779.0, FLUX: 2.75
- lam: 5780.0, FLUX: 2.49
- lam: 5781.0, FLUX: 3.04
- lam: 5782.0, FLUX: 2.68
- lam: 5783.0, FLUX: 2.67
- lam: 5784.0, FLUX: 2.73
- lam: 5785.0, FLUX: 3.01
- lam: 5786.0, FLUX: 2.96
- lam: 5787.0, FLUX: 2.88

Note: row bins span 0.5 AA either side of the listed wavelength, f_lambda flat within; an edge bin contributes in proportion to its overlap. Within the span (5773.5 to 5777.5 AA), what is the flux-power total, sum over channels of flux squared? 32.2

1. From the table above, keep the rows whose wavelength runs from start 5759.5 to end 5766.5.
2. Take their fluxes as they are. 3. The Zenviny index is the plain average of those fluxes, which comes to 2.94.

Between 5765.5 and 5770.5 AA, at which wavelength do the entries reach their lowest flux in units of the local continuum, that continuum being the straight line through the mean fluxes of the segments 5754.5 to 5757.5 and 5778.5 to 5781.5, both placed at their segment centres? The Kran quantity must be 5767.0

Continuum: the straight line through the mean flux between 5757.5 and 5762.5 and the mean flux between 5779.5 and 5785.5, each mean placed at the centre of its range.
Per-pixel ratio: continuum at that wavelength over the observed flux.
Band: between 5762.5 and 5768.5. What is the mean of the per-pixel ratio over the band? 1.01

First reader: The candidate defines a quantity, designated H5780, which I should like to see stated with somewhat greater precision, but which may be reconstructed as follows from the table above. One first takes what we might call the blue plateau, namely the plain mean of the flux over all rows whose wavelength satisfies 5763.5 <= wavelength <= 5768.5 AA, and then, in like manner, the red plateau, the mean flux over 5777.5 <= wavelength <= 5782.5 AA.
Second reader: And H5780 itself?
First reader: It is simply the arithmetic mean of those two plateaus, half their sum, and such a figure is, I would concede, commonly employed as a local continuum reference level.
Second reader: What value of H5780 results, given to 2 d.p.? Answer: 2.85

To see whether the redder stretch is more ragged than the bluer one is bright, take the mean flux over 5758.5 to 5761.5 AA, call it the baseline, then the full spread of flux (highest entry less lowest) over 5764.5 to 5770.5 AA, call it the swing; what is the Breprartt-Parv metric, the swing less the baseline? -2.62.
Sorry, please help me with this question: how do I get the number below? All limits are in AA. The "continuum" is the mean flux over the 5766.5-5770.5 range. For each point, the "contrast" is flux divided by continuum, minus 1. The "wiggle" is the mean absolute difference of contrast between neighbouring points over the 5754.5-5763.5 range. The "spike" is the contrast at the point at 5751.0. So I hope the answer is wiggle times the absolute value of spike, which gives 0.0053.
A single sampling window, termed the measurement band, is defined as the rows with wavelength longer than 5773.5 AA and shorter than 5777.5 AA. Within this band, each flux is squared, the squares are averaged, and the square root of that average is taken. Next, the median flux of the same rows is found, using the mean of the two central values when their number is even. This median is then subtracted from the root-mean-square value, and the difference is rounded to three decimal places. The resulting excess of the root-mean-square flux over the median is -0.024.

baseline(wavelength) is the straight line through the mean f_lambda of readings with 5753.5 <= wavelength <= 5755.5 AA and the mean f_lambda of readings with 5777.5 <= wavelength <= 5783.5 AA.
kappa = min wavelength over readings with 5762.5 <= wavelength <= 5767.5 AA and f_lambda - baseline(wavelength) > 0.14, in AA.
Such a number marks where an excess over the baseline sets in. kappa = 5764.0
